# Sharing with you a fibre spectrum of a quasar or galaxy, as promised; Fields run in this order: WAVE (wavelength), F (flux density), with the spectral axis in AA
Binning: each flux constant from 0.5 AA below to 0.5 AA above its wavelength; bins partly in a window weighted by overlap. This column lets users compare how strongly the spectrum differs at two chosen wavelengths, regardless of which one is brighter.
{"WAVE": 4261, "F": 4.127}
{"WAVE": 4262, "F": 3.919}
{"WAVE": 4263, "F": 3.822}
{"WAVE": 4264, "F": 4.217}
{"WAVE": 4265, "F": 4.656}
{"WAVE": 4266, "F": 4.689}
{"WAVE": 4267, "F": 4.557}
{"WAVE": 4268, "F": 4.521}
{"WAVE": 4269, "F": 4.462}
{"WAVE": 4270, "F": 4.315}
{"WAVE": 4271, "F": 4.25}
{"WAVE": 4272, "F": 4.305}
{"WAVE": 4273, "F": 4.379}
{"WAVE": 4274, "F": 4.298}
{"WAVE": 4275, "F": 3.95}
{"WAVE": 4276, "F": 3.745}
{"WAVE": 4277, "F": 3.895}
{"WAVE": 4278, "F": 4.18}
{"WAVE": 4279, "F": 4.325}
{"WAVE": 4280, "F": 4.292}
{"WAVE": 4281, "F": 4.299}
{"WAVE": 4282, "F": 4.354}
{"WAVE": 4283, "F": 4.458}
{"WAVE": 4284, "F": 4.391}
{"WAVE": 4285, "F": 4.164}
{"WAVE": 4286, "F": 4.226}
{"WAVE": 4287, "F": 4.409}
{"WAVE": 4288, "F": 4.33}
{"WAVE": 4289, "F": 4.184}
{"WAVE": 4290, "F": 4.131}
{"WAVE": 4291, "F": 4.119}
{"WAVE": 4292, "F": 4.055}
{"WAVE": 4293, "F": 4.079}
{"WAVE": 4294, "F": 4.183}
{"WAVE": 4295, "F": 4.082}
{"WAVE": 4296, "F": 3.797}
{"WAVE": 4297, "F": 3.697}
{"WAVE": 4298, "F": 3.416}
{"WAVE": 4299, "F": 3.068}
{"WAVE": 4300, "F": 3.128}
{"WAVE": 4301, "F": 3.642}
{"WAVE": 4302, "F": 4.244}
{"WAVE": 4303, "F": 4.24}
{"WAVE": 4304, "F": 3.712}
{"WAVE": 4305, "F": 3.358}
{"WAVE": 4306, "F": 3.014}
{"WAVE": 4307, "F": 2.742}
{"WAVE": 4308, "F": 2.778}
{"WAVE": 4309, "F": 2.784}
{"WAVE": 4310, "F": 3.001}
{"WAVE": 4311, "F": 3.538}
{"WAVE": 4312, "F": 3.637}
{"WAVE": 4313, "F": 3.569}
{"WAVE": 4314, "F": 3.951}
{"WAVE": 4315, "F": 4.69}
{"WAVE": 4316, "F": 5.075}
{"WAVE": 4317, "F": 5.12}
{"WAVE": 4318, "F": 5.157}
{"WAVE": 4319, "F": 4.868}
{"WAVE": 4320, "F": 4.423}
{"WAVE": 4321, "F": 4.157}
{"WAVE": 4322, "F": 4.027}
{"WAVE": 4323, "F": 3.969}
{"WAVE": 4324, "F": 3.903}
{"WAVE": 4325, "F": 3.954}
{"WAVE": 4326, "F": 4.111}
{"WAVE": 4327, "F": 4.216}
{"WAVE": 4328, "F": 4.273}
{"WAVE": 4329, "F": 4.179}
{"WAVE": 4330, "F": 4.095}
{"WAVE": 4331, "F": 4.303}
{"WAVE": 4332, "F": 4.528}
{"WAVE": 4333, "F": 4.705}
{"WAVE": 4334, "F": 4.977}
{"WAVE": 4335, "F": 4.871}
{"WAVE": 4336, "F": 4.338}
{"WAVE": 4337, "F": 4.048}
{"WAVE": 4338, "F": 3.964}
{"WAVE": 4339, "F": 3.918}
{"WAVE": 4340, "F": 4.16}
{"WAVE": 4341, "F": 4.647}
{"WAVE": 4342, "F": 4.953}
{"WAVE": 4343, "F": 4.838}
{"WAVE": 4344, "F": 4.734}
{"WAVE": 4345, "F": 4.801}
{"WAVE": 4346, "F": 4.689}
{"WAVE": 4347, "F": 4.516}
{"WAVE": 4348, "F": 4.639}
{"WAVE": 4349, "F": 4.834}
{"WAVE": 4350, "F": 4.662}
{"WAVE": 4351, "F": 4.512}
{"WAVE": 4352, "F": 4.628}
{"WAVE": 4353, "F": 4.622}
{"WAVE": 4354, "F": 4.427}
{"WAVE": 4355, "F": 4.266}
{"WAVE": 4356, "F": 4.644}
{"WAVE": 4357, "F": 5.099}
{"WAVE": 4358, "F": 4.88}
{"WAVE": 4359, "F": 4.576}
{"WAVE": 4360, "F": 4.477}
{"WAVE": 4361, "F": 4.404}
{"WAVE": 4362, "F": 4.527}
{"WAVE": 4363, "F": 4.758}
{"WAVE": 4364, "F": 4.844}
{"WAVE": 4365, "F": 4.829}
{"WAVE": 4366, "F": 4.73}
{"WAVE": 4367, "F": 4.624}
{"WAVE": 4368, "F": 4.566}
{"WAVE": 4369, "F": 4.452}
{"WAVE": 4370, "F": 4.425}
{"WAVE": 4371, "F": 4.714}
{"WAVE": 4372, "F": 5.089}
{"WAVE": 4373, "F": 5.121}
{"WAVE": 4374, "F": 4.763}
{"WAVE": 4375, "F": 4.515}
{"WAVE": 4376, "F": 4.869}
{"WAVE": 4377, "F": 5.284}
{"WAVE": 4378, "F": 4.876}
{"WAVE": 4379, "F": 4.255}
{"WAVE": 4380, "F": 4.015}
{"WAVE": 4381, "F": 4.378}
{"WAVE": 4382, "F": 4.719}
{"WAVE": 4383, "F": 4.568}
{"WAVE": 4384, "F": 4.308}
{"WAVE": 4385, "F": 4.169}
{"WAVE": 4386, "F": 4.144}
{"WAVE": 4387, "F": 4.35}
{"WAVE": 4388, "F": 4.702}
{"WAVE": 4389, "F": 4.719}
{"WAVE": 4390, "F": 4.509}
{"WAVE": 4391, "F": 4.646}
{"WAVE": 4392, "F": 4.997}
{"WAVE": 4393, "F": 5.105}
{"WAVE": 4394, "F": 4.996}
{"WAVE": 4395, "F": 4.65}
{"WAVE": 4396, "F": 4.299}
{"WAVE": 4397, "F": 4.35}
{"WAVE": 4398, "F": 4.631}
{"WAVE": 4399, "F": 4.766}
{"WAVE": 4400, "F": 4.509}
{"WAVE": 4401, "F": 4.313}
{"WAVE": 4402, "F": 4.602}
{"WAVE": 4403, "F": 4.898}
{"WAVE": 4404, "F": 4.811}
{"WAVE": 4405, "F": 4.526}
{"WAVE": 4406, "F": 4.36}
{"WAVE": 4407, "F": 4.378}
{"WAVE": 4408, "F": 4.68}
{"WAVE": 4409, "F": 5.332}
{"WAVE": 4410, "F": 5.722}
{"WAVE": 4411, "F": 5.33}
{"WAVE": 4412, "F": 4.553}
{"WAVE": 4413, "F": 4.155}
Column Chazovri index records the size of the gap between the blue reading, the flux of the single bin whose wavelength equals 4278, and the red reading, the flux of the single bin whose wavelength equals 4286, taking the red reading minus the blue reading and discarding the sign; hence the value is 0.0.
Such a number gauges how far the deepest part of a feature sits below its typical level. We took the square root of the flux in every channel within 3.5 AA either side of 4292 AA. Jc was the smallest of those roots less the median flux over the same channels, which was -2.11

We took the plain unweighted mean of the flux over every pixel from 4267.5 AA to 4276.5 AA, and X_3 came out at 4.25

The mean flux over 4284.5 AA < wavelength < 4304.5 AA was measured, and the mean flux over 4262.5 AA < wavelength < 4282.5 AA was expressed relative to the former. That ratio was 1.08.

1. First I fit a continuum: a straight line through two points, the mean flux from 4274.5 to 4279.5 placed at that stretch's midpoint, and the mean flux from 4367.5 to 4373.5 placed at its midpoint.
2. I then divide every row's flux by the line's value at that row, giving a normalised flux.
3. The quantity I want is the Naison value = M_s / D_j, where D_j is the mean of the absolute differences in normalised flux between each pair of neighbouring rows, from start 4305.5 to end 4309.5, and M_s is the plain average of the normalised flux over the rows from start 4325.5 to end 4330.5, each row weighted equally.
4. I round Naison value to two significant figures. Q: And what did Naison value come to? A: 39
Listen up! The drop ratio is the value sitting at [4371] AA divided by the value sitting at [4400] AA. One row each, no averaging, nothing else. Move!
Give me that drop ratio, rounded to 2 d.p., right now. 1.05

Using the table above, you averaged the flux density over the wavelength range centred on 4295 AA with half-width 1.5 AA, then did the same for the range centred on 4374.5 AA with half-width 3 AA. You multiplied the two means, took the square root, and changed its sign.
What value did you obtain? -4.46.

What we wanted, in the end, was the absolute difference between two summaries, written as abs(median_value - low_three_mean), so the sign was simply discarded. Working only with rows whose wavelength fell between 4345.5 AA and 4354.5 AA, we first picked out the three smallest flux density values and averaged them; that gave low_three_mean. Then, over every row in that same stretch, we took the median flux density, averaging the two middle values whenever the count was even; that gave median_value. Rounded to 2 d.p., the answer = 0.14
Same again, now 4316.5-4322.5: 0.44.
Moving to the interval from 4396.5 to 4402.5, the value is 0.16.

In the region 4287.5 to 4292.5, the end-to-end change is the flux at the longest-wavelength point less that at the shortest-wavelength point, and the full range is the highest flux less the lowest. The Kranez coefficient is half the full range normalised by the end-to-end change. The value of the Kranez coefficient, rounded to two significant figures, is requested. -0.50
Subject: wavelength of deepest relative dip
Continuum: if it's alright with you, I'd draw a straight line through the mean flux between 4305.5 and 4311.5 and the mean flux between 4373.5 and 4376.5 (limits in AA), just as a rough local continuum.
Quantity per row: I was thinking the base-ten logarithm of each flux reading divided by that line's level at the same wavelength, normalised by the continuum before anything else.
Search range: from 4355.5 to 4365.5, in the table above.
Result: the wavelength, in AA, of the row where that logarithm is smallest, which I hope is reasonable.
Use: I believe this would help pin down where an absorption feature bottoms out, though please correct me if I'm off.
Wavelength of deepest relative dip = 4361 AA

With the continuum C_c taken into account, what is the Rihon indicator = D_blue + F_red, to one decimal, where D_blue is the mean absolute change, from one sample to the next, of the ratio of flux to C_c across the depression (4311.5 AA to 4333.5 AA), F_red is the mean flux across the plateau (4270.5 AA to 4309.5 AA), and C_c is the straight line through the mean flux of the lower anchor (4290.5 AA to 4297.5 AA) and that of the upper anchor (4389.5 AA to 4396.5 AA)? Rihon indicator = 4.0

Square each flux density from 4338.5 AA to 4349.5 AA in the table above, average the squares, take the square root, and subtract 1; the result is 3.62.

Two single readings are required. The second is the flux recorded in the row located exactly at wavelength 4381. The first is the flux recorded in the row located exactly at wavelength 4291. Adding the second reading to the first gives 8.5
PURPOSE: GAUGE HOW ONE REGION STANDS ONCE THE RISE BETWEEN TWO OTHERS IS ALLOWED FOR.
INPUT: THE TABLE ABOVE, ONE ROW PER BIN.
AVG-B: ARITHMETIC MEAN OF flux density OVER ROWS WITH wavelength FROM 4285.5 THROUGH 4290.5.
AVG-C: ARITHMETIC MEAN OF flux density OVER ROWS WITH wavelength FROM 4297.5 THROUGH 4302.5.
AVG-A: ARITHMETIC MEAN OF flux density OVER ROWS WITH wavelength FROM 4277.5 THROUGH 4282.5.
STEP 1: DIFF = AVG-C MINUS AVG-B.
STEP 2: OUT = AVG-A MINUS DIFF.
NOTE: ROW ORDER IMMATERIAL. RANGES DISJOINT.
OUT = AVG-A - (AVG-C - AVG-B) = 5.0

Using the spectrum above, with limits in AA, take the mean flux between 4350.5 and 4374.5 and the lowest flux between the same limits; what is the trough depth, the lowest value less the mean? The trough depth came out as -0.40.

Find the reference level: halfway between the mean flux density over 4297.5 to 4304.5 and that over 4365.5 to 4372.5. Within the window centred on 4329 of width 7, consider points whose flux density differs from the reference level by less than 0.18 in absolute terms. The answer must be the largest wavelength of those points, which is 4331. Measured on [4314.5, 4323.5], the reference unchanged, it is 4323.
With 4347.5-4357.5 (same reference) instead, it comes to 4355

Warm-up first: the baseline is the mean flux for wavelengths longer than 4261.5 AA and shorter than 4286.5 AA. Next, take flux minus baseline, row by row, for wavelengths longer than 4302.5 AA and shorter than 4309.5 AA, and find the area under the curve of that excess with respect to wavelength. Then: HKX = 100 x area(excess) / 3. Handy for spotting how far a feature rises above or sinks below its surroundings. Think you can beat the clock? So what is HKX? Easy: -241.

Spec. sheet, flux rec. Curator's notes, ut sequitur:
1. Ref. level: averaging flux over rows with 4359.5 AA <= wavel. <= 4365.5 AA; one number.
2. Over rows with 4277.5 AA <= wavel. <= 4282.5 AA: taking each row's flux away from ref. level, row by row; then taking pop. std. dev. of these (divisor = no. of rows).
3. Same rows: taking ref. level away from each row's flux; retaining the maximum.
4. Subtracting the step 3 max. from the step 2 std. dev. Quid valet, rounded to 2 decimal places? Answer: 0.35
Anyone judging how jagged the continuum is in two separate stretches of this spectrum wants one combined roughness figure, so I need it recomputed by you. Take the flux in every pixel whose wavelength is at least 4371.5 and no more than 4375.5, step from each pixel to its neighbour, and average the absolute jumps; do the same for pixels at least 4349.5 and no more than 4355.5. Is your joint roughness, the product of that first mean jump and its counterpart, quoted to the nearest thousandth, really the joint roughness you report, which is 0.027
